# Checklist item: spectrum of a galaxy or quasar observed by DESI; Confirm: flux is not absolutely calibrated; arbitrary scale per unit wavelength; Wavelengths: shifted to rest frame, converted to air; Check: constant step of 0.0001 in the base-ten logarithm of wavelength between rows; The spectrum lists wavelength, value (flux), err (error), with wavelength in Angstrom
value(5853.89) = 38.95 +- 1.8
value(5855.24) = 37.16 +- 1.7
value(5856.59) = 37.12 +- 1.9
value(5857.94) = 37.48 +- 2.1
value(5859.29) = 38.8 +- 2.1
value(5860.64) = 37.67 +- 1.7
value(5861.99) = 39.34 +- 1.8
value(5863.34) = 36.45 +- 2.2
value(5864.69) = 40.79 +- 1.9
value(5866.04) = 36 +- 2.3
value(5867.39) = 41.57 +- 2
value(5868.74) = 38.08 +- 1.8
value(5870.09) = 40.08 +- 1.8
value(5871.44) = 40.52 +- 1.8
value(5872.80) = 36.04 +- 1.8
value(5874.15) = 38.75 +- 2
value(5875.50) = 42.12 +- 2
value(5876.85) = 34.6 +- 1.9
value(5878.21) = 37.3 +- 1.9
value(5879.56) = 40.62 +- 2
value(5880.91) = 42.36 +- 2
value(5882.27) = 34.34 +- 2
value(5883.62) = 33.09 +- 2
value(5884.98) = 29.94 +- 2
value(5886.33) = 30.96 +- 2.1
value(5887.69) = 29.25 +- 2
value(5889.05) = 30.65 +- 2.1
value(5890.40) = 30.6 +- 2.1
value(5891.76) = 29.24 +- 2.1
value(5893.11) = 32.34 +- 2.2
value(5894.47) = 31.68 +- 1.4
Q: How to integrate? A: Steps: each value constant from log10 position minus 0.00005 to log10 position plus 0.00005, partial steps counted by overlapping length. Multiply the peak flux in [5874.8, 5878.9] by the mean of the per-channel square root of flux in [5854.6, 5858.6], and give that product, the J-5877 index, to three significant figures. 257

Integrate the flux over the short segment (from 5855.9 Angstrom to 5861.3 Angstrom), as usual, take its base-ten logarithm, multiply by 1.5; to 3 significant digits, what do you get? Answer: 3.46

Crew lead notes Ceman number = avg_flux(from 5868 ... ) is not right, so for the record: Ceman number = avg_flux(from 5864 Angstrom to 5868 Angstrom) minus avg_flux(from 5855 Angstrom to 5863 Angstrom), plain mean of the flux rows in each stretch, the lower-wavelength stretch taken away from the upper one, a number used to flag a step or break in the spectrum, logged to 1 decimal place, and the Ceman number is 1.5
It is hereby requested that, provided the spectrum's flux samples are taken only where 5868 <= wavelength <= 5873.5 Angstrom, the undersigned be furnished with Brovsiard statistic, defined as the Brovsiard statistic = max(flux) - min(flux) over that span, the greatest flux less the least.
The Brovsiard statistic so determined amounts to 4.5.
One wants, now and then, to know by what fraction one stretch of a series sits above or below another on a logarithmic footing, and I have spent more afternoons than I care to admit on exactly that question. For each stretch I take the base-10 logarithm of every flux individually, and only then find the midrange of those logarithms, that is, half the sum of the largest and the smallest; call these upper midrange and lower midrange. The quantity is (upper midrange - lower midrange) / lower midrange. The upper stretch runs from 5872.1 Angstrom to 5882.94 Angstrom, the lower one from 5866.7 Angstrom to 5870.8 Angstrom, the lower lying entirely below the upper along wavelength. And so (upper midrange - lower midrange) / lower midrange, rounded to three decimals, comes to -0.011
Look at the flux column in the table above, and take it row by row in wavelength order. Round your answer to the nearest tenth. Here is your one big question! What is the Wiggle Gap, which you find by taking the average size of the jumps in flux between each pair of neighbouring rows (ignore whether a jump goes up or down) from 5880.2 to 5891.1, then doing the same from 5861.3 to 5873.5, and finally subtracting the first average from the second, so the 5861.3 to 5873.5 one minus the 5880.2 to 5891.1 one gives 1.1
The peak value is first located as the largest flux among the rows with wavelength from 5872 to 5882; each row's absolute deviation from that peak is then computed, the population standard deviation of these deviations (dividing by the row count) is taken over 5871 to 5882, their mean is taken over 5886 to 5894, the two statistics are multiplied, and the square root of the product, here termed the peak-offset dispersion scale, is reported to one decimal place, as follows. 5.6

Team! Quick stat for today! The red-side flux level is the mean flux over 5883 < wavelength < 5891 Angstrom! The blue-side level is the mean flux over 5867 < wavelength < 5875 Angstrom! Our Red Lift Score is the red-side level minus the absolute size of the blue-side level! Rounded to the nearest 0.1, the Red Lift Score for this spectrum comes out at -8.4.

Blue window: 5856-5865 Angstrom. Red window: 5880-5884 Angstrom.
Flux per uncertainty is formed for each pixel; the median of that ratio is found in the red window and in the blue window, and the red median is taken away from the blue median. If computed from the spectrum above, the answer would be 2.4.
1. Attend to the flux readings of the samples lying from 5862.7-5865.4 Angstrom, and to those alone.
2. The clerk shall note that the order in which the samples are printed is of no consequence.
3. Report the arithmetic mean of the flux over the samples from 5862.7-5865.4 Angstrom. 38.6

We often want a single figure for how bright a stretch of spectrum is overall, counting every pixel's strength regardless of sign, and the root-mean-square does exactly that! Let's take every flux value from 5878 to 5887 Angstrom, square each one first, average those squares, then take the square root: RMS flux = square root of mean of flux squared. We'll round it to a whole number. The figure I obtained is 36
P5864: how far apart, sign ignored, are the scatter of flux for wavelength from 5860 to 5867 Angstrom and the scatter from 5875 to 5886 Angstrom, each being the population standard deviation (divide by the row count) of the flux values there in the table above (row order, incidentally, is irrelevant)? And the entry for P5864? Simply 2.5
